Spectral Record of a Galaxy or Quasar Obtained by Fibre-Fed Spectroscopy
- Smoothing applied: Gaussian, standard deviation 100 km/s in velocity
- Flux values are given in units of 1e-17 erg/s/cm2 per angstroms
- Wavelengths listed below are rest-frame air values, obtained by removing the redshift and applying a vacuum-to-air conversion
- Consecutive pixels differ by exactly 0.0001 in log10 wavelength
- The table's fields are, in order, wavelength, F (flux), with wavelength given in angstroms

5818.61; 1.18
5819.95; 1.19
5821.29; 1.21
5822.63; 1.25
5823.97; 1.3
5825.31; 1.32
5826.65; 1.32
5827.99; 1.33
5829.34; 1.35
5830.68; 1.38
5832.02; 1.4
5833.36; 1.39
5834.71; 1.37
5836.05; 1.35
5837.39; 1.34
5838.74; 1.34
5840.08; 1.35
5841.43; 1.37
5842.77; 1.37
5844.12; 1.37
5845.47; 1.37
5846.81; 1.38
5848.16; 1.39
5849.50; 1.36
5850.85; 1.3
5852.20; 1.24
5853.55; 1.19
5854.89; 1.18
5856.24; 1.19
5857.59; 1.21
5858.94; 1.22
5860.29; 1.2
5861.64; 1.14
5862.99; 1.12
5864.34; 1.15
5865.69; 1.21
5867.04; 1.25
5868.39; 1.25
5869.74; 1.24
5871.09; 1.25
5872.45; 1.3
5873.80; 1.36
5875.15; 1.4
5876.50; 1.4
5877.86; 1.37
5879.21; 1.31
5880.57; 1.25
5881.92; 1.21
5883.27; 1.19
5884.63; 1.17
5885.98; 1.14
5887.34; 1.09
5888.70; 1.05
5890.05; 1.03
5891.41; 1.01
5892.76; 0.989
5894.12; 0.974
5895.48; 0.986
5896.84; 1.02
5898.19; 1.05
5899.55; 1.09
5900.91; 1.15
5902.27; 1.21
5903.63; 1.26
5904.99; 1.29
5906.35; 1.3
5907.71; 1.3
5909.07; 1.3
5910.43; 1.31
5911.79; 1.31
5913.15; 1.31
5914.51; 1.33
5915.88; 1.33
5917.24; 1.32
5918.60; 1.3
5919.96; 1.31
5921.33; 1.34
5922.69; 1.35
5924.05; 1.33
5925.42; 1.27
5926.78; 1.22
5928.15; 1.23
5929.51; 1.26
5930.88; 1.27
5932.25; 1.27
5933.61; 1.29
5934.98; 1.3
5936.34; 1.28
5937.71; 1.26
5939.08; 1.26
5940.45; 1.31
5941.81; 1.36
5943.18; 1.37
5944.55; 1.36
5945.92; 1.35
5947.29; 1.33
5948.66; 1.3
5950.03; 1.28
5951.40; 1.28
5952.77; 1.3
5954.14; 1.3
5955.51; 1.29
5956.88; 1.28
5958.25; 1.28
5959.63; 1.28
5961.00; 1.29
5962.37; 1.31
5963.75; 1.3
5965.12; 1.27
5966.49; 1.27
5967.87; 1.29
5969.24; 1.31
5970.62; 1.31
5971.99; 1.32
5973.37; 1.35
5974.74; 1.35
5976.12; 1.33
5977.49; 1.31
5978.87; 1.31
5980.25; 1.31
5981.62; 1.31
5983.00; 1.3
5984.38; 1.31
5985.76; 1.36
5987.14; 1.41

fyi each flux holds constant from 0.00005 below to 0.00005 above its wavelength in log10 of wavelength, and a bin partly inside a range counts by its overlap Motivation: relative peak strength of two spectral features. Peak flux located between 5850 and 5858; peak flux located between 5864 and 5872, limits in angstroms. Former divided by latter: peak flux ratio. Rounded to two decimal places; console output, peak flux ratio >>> 1.04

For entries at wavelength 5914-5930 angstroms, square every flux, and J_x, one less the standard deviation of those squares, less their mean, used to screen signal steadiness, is -0.80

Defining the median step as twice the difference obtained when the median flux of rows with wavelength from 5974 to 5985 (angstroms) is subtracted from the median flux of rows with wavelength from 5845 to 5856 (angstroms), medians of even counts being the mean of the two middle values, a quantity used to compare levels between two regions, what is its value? 0.04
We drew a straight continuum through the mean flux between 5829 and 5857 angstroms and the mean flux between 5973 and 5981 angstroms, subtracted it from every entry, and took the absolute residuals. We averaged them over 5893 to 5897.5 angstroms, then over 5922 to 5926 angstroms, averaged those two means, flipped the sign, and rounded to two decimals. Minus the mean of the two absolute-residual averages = -0.18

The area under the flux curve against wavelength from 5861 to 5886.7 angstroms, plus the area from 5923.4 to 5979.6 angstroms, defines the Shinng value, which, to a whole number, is 105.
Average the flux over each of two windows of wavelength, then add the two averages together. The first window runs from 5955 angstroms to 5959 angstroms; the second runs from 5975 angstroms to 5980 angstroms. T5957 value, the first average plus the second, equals 2.60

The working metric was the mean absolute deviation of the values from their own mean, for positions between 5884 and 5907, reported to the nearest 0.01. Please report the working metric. 0.09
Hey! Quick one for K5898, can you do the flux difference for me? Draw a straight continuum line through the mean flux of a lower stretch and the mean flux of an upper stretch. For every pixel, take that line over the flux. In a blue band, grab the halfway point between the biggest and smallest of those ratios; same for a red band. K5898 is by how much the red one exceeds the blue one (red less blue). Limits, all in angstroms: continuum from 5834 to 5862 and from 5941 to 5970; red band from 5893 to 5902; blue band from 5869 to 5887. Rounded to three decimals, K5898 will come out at 0.199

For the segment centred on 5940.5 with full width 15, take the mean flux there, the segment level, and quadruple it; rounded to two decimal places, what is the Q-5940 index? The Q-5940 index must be 5.26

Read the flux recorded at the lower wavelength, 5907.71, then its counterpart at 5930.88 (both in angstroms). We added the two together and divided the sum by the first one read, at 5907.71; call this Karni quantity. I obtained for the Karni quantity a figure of 1.98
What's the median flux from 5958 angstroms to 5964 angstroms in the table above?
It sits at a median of 1.29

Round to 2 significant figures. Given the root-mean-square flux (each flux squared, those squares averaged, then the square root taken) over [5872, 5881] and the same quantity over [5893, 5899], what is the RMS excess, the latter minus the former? -0.33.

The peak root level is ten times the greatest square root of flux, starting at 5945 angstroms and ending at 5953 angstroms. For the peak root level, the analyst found 11.6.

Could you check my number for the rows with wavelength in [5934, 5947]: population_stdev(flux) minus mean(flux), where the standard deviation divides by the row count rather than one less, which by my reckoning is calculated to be -1.27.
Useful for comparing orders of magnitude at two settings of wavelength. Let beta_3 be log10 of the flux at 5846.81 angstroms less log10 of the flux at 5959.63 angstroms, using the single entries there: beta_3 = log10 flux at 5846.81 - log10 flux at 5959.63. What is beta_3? 0.03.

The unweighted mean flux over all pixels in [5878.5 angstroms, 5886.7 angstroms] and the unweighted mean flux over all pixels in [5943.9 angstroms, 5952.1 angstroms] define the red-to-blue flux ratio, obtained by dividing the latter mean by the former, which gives 1.09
